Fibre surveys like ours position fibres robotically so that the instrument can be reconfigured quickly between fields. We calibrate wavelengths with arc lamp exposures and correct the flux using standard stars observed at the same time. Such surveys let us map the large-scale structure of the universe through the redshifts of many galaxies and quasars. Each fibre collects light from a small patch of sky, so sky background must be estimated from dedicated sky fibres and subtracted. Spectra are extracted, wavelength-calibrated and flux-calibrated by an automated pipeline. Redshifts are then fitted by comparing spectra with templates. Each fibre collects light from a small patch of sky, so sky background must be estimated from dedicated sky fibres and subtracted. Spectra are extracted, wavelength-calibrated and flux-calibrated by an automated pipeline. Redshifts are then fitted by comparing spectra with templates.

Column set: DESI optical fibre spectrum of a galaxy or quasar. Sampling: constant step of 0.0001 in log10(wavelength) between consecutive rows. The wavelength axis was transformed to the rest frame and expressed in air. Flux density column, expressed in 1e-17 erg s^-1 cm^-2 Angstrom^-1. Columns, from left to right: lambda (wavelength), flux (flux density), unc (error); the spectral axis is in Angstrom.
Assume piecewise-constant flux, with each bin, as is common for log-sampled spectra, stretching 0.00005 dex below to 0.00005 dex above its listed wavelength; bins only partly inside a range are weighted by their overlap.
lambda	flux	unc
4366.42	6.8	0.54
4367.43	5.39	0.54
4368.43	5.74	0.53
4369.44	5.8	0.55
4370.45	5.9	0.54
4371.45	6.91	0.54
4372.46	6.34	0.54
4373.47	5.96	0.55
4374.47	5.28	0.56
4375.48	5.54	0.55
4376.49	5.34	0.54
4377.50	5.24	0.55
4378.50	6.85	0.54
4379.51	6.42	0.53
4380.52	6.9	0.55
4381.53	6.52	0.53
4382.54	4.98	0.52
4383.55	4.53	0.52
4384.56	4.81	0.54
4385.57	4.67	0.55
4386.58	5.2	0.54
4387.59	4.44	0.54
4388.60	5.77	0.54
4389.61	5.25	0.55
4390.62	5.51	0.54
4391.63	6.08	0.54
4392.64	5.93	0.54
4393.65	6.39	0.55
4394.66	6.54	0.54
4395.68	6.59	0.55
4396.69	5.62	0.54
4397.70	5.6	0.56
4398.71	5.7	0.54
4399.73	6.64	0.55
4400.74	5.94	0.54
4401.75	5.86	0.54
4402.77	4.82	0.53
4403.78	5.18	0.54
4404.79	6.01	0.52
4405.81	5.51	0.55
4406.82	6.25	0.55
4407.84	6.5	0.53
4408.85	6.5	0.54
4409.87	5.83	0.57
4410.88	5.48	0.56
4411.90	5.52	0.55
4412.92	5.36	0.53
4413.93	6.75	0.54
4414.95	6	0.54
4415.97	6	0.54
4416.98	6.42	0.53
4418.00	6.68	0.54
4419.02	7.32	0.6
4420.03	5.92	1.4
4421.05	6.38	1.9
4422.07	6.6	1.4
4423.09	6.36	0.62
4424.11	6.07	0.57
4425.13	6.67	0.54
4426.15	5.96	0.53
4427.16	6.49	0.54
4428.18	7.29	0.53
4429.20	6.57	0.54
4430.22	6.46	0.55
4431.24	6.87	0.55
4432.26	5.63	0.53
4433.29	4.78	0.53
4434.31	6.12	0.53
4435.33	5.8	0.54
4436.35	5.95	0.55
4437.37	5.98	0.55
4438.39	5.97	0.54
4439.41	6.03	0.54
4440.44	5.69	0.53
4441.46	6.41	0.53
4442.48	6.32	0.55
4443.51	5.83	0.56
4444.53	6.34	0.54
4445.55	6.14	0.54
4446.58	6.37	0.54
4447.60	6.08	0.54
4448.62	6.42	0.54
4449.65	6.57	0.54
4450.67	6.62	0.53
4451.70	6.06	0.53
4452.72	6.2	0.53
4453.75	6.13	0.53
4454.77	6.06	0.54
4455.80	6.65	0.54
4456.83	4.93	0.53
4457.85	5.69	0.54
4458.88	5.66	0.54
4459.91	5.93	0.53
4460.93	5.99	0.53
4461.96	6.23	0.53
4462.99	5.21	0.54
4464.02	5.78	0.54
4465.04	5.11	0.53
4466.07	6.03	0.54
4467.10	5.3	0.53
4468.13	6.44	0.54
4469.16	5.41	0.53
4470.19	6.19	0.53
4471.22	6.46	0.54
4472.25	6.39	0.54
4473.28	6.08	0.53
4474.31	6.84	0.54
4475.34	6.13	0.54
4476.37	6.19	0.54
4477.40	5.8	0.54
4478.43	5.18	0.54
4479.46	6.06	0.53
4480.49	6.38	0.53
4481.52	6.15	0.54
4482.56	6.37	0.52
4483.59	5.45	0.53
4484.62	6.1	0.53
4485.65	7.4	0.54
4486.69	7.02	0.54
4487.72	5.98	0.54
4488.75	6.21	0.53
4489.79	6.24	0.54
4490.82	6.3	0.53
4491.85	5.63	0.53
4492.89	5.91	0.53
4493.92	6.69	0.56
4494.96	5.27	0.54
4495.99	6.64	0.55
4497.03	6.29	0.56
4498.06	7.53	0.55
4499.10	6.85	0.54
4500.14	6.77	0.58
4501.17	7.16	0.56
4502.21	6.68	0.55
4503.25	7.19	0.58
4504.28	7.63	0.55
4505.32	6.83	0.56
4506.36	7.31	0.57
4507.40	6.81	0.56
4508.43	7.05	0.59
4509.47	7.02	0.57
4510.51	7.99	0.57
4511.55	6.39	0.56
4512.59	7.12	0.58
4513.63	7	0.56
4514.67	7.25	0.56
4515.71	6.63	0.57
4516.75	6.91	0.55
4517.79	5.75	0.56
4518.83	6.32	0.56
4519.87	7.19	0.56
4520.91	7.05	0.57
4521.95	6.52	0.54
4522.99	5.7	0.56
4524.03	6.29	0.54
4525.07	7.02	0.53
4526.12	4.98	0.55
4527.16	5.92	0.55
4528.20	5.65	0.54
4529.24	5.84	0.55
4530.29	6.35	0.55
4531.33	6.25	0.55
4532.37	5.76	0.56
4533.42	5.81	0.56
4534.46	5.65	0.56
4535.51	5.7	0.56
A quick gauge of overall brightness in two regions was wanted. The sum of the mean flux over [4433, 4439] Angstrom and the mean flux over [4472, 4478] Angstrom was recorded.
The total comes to 12.0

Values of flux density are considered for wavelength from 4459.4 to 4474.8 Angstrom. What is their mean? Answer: 5.96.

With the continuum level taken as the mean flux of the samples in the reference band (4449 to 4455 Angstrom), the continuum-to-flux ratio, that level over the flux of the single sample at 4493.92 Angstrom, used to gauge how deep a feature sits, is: 0.94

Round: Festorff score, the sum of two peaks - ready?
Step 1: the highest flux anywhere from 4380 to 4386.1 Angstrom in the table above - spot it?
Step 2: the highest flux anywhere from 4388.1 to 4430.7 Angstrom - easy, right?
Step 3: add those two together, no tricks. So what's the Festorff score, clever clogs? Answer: 14.2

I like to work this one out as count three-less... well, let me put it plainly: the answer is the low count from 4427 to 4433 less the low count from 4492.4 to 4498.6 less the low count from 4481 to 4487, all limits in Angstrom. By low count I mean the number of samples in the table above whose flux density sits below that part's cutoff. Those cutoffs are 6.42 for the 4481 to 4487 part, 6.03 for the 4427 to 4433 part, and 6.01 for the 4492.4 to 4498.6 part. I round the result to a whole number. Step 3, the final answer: -5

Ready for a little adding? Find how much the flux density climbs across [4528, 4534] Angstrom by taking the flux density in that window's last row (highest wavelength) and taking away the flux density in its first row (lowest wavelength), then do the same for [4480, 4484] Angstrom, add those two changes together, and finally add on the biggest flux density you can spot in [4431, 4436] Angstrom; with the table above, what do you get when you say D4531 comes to 6.1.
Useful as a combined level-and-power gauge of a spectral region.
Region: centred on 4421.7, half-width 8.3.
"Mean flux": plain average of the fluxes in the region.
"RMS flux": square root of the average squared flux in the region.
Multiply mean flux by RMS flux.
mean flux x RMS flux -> 41.9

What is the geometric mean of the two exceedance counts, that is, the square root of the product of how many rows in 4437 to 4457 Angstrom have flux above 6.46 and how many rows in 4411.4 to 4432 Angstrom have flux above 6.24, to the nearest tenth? 6.2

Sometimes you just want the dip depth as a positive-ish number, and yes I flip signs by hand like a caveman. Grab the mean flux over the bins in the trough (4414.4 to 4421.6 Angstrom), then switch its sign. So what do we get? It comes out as -6.39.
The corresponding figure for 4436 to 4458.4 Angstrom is -6.11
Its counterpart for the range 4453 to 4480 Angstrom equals -5.92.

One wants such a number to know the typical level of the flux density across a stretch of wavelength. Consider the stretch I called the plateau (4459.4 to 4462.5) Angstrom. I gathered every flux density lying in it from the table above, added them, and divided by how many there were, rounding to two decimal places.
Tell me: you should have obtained 6.05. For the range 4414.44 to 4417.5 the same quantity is 6.14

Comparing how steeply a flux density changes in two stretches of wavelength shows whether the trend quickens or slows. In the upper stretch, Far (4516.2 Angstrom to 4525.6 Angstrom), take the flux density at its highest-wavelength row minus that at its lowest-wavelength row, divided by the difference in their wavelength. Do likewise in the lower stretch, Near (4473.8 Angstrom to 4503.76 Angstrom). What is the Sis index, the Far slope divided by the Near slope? 1.1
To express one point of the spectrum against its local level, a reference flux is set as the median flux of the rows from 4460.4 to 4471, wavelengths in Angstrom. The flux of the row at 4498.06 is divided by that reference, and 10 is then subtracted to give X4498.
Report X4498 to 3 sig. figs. -8.72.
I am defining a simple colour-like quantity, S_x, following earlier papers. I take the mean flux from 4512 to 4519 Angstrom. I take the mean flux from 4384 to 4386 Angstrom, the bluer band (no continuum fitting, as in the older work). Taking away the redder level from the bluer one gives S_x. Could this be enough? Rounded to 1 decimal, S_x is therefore -2.0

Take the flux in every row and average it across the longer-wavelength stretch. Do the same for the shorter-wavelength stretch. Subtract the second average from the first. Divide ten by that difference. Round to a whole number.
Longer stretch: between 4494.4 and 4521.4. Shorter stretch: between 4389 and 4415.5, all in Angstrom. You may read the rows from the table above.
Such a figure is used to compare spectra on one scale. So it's 10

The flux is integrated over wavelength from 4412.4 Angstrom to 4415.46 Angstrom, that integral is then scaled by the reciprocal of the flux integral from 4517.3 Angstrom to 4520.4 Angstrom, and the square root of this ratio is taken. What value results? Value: 0.96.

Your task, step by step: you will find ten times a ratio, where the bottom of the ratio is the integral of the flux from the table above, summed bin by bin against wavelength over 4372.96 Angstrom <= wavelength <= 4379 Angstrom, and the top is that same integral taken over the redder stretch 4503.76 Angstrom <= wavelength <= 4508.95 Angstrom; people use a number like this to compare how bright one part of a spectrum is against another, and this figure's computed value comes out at 11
